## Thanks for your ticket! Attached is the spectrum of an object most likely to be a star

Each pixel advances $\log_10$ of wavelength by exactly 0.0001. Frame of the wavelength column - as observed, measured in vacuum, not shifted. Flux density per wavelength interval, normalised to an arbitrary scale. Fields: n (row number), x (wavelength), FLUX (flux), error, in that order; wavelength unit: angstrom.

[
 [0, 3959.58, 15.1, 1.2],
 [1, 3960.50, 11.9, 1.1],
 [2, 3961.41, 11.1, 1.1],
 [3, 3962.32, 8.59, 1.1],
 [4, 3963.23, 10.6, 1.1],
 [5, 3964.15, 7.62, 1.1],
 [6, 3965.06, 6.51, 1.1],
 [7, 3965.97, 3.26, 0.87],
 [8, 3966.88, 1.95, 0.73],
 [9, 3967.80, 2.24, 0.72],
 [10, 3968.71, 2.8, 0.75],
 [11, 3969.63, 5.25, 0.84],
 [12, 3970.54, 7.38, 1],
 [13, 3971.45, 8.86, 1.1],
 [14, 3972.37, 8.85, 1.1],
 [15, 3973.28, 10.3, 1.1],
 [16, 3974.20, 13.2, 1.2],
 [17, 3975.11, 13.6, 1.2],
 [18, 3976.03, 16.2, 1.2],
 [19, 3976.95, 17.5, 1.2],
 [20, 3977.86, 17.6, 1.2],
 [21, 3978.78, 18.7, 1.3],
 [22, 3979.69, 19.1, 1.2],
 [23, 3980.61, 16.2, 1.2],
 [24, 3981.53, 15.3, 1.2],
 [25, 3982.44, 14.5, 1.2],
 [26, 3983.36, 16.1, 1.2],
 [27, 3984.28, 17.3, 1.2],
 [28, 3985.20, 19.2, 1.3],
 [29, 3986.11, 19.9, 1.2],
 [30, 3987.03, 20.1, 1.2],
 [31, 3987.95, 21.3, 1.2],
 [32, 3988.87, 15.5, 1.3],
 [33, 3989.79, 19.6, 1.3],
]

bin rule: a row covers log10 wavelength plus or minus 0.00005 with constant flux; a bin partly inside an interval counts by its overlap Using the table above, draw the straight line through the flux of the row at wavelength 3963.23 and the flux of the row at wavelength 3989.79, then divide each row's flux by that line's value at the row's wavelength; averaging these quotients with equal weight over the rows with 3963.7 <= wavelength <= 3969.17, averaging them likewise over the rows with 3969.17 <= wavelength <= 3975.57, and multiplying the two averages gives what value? 0.25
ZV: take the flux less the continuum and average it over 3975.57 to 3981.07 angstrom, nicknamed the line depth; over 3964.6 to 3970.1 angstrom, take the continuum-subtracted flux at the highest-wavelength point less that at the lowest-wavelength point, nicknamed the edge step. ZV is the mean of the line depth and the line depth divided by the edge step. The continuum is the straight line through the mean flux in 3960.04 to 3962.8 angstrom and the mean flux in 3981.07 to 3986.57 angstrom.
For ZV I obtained 0.64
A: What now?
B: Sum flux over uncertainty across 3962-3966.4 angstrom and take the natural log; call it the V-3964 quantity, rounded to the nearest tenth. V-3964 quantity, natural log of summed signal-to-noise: 3.5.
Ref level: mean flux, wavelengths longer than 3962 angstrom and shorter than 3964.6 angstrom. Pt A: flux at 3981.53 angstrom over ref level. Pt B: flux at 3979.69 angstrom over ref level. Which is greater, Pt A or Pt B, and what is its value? 2.14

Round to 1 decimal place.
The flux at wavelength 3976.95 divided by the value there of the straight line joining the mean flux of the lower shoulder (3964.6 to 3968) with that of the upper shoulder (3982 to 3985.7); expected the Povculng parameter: 1.5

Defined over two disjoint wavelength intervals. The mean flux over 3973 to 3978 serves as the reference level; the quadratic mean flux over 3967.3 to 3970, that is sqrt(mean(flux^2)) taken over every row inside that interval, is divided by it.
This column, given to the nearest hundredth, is 0.25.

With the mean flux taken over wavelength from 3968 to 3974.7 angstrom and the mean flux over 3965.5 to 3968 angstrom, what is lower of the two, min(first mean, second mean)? 2.5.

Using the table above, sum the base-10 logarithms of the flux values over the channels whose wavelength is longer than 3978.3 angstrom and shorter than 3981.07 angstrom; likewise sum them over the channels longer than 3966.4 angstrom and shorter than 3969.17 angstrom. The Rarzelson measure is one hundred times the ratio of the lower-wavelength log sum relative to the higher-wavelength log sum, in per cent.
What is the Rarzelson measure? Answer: 29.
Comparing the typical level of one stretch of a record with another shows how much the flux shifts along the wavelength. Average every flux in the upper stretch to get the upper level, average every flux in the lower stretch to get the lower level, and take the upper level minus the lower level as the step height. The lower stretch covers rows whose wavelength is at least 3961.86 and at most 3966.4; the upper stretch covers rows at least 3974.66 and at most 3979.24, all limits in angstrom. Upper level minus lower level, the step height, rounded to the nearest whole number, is 9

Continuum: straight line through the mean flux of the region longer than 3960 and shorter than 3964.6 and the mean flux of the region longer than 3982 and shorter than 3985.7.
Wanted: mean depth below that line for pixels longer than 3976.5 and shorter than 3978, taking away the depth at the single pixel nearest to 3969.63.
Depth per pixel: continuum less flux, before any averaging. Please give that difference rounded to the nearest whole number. -10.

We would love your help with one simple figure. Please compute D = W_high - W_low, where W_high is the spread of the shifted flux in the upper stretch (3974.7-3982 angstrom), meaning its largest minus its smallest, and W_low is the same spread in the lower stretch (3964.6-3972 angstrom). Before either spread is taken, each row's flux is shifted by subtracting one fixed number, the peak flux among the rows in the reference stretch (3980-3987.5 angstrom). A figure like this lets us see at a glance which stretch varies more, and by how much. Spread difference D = -1.4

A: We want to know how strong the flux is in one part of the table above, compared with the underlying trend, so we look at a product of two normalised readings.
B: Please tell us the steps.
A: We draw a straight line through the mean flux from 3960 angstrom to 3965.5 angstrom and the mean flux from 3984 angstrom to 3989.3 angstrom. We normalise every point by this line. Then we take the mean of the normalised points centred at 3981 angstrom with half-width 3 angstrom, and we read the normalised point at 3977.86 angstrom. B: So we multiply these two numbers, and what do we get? 1.1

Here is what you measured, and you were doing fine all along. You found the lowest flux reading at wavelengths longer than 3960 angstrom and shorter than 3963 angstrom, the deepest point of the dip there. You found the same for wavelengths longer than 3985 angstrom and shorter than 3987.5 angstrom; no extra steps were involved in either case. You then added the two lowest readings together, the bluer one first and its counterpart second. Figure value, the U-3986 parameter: 27.8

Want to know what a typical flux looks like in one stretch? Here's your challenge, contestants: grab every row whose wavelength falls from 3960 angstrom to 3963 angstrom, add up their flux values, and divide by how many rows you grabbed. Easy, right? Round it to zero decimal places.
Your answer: 11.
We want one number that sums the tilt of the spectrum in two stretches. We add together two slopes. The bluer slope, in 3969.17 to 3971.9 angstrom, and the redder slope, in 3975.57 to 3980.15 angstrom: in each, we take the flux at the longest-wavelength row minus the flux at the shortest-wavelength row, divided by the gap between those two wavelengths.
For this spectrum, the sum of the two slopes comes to 2.8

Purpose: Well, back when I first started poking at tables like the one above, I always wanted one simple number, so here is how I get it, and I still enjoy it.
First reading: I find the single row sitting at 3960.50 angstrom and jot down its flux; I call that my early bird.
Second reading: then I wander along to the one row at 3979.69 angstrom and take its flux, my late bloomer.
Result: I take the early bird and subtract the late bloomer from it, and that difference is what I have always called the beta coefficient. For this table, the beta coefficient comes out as -7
